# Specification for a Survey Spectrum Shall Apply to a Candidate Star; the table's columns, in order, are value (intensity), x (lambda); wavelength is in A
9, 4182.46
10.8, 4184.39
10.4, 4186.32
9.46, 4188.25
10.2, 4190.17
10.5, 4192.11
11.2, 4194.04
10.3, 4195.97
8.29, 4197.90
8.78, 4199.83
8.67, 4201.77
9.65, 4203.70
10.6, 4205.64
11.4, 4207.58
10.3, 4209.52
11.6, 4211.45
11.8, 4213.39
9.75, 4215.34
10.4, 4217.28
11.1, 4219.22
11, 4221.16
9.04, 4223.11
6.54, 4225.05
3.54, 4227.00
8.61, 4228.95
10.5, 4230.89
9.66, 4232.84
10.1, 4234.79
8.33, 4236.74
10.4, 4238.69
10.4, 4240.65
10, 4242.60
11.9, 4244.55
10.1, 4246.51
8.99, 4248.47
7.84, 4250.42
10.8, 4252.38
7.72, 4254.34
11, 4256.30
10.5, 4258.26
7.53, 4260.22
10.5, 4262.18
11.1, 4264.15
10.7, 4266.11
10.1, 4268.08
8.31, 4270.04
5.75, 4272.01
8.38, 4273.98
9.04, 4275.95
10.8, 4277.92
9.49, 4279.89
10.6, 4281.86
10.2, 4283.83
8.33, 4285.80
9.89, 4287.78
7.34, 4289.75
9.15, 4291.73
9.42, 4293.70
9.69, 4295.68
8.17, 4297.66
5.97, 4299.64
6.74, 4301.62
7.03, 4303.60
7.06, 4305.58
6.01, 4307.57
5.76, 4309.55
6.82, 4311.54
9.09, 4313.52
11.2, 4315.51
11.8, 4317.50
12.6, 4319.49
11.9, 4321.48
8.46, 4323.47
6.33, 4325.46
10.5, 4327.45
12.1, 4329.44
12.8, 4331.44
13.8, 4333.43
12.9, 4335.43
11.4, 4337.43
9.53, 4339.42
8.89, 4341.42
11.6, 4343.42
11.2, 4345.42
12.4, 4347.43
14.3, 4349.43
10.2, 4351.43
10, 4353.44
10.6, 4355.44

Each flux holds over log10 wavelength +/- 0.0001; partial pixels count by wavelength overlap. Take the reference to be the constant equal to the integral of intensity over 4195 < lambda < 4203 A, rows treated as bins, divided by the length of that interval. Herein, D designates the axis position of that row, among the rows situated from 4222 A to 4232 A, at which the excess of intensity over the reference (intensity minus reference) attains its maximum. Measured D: 4230.89 A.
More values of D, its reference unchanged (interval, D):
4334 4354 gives 4349.43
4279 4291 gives 4281.86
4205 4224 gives 4213.39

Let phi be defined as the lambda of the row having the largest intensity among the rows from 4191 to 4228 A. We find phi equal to 4213.39 A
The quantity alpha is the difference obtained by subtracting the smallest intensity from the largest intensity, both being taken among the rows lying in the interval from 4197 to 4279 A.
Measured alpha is 8.4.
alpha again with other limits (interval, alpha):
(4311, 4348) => 7.5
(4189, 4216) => 3.5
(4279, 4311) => 4.8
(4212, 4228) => 8.3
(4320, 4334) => 7.5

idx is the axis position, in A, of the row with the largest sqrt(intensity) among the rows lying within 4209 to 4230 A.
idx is 4213.39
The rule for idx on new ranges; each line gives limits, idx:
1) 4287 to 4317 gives 4315.51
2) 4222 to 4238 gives 4230.89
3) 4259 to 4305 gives 4264.15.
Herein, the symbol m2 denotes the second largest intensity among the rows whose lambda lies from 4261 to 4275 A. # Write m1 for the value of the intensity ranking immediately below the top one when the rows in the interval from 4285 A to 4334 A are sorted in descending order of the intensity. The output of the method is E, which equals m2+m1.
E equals 23.5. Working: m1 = 12.8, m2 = 10.7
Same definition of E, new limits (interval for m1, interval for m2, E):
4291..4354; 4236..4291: 24.9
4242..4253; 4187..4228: 22.4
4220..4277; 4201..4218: 22.7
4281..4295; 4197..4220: 21.8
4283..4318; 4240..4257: 22.2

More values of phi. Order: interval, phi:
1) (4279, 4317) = 4315.51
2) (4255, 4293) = 4264.15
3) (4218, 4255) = 4244.55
